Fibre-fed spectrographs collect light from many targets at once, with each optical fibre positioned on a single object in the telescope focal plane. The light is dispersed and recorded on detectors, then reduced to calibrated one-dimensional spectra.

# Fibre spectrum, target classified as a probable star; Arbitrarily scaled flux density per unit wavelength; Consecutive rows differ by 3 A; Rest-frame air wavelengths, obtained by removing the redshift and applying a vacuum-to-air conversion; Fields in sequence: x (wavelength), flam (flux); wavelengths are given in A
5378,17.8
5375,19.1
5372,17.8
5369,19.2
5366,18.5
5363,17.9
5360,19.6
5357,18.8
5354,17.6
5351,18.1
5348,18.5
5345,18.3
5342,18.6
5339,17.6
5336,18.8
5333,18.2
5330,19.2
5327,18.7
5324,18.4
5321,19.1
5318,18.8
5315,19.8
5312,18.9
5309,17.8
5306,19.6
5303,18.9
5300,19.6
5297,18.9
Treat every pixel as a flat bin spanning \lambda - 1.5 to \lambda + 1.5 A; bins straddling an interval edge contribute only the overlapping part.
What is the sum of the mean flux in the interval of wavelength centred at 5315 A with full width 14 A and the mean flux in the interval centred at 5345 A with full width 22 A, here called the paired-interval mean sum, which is 37.1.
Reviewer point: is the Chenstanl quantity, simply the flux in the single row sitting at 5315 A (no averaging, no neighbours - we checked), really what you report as 19.8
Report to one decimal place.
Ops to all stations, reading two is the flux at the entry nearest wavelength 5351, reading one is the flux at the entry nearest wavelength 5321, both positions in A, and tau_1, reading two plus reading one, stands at 37.2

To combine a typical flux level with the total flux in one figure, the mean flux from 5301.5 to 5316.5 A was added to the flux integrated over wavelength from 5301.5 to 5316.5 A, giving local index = 304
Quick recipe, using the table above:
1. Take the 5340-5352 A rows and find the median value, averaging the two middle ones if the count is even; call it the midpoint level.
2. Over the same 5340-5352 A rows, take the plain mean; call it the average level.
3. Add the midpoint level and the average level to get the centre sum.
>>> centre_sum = 36.8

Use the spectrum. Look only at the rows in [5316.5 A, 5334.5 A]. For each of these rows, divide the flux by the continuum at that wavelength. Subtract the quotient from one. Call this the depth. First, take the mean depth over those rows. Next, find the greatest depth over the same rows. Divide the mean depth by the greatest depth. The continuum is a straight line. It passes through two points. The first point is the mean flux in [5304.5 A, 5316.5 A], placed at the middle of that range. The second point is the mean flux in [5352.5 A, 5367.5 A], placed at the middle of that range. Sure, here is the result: 0.22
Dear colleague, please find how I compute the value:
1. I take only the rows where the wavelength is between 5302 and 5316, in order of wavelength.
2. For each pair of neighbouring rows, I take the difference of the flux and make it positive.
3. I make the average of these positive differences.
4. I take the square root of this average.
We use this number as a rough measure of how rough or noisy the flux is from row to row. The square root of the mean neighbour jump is 1.06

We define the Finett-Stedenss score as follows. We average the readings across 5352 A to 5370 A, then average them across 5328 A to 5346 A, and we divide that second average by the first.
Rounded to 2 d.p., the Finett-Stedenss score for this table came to 0.99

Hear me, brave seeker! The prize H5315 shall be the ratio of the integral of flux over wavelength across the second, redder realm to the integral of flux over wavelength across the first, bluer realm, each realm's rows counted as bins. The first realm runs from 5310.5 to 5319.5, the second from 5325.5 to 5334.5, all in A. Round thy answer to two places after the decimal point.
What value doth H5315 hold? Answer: 0.98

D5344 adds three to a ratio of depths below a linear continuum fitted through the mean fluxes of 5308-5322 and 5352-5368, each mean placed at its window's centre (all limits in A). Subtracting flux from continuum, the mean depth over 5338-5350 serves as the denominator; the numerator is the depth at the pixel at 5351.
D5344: 4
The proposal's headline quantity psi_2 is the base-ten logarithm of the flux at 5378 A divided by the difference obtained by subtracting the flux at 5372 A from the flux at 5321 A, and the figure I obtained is 1.14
